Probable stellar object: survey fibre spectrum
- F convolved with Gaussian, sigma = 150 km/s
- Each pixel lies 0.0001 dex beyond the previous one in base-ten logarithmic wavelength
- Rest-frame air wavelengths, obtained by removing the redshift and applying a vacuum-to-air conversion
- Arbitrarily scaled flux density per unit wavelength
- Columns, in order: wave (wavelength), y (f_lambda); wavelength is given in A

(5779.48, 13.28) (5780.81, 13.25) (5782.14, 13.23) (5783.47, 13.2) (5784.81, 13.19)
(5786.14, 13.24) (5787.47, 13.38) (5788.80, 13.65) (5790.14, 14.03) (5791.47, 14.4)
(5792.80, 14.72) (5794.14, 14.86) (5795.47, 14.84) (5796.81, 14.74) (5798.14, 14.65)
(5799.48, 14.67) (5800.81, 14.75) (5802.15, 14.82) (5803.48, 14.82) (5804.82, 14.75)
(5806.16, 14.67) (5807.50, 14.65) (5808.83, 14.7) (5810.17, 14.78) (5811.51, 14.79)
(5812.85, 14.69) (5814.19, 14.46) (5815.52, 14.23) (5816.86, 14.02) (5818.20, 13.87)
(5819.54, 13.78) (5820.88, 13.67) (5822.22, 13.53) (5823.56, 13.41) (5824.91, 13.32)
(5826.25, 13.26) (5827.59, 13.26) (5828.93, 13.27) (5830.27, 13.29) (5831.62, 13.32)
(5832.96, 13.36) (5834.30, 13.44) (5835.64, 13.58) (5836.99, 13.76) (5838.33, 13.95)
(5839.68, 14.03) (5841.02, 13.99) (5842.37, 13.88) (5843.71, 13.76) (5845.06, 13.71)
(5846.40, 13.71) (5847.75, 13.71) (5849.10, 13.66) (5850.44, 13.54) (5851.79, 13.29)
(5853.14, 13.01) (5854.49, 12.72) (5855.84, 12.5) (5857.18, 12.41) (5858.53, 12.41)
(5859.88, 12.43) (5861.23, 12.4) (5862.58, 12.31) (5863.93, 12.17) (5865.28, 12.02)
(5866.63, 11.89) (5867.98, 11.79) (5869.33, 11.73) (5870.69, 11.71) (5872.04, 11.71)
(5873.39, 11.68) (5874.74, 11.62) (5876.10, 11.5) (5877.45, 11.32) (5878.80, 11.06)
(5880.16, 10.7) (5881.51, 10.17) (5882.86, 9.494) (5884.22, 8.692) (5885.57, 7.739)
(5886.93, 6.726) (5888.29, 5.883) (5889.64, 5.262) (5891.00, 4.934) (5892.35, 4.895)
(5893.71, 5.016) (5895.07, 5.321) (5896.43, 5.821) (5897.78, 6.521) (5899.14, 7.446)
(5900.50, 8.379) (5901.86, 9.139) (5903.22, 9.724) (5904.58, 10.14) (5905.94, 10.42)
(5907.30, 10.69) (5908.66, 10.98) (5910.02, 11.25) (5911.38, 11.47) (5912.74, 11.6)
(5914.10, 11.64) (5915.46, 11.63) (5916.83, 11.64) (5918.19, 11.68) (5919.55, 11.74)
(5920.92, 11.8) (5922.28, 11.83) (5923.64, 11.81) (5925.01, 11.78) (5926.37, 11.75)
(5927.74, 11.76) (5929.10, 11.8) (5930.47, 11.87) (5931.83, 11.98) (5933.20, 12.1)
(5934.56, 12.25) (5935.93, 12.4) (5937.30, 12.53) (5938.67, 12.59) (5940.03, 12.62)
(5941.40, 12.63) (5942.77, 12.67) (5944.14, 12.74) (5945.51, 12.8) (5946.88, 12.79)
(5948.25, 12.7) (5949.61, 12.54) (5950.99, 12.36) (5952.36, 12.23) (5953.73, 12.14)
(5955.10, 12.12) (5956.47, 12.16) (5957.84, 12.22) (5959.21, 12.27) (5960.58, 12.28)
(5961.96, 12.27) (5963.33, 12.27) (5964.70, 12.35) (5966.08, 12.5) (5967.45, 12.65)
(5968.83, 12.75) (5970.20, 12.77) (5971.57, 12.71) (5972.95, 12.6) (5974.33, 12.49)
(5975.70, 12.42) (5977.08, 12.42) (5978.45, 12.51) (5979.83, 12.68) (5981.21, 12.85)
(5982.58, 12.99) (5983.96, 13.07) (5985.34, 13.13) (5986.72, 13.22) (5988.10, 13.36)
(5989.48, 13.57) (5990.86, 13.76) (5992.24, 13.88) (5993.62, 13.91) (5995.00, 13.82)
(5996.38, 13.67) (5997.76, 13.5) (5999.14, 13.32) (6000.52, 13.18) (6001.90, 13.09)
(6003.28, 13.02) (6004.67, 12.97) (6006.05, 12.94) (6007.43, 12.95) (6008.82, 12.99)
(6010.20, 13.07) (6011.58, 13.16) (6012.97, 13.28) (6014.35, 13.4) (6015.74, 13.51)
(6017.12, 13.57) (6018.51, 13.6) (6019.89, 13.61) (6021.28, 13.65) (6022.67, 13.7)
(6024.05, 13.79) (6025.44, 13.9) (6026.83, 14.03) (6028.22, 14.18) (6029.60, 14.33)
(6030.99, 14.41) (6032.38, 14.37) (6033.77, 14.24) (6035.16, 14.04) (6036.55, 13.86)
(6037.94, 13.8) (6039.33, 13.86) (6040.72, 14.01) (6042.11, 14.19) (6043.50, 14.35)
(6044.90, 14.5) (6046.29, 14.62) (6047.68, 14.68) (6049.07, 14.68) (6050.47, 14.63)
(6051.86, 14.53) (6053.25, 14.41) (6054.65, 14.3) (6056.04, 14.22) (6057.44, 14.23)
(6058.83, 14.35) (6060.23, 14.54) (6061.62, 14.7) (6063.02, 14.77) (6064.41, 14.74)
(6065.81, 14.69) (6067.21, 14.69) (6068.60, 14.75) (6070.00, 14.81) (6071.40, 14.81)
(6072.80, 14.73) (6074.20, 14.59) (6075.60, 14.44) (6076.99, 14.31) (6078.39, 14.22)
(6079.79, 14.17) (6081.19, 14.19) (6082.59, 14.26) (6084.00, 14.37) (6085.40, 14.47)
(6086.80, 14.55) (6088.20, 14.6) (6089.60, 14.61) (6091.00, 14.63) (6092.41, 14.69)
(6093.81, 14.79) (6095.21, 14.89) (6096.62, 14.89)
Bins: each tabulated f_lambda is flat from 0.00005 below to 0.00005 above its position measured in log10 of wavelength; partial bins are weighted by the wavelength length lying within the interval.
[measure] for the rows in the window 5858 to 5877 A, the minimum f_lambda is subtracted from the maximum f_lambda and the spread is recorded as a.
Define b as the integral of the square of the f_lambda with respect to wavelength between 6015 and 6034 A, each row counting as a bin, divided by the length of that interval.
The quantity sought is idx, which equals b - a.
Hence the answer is 193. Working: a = 0.9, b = 194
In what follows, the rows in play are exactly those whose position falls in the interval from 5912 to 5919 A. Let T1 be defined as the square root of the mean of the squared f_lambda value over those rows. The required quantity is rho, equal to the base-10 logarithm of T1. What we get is 1.07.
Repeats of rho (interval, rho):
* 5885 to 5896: 0.76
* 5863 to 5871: 1.08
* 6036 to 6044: 1.15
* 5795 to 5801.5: 1.17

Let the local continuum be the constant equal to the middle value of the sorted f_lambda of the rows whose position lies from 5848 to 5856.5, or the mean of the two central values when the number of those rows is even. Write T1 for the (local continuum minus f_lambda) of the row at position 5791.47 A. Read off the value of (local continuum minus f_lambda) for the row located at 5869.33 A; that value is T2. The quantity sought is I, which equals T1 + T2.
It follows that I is 0.2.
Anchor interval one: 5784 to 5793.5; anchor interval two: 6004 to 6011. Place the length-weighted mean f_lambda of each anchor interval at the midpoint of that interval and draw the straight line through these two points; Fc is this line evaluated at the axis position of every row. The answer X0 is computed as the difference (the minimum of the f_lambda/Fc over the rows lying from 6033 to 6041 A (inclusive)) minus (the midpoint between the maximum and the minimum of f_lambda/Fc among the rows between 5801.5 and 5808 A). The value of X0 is 0.00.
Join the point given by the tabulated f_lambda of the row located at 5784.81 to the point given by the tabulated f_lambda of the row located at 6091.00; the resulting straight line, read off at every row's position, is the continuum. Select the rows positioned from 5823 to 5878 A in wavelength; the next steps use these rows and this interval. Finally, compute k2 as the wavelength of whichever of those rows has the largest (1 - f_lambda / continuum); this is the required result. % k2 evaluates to 5877.45 A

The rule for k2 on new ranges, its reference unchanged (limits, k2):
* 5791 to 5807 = 5791.47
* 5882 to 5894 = 5892.35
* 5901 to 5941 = 5901.86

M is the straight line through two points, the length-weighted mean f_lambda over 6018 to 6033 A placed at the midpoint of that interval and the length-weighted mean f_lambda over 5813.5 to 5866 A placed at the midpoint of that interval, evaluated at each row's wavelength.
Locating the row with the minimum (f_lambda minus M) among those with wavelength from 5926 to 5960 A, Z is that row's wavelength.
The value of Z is 5926.37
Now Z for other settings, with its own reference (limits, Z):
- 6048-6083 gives 6079.79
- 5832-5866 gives 5865.28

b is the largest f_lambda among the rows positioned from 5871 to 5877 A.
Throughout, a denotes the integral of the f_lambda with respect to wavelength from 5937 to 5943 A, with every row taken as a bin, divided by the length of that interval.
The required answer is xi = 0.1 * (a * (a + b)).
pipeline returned 31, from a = 12.6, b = 11.71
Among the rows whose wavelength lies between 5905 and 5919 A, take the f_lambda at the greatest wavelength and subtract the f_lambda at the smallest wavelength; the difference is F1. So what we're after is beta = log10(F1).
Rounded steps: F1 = 1.26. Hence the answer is 0.1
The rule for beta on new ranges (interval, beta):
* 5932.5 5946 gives -0.2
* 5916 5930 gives -0.8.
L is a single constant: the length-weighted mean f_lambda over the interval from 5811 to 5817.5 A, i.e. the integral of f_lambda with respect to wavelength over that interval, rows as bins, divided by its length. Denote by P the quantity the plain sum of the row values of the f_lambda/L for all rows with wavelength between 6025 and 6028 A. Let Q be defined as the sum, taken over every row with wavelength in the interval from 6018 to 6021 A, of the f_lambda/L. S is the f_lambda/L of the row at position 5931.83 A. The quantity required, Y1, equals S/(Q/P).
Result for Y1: 0.9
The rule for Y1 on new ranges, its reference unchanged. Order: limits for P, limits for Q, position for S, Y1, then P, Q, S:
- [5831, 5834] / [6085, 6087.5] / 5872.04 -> 0.7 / 1.85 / 2.01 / 0.81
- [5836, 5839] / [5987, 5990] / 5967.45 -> 0.9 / 1.92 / 1.86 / 0.88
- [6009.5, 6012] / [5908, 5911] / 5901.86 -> 0.7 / 1.82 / 1.54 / 0.63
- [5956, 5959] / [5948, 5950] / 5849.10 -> 0.9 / 1.69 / 1.75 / 0.95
